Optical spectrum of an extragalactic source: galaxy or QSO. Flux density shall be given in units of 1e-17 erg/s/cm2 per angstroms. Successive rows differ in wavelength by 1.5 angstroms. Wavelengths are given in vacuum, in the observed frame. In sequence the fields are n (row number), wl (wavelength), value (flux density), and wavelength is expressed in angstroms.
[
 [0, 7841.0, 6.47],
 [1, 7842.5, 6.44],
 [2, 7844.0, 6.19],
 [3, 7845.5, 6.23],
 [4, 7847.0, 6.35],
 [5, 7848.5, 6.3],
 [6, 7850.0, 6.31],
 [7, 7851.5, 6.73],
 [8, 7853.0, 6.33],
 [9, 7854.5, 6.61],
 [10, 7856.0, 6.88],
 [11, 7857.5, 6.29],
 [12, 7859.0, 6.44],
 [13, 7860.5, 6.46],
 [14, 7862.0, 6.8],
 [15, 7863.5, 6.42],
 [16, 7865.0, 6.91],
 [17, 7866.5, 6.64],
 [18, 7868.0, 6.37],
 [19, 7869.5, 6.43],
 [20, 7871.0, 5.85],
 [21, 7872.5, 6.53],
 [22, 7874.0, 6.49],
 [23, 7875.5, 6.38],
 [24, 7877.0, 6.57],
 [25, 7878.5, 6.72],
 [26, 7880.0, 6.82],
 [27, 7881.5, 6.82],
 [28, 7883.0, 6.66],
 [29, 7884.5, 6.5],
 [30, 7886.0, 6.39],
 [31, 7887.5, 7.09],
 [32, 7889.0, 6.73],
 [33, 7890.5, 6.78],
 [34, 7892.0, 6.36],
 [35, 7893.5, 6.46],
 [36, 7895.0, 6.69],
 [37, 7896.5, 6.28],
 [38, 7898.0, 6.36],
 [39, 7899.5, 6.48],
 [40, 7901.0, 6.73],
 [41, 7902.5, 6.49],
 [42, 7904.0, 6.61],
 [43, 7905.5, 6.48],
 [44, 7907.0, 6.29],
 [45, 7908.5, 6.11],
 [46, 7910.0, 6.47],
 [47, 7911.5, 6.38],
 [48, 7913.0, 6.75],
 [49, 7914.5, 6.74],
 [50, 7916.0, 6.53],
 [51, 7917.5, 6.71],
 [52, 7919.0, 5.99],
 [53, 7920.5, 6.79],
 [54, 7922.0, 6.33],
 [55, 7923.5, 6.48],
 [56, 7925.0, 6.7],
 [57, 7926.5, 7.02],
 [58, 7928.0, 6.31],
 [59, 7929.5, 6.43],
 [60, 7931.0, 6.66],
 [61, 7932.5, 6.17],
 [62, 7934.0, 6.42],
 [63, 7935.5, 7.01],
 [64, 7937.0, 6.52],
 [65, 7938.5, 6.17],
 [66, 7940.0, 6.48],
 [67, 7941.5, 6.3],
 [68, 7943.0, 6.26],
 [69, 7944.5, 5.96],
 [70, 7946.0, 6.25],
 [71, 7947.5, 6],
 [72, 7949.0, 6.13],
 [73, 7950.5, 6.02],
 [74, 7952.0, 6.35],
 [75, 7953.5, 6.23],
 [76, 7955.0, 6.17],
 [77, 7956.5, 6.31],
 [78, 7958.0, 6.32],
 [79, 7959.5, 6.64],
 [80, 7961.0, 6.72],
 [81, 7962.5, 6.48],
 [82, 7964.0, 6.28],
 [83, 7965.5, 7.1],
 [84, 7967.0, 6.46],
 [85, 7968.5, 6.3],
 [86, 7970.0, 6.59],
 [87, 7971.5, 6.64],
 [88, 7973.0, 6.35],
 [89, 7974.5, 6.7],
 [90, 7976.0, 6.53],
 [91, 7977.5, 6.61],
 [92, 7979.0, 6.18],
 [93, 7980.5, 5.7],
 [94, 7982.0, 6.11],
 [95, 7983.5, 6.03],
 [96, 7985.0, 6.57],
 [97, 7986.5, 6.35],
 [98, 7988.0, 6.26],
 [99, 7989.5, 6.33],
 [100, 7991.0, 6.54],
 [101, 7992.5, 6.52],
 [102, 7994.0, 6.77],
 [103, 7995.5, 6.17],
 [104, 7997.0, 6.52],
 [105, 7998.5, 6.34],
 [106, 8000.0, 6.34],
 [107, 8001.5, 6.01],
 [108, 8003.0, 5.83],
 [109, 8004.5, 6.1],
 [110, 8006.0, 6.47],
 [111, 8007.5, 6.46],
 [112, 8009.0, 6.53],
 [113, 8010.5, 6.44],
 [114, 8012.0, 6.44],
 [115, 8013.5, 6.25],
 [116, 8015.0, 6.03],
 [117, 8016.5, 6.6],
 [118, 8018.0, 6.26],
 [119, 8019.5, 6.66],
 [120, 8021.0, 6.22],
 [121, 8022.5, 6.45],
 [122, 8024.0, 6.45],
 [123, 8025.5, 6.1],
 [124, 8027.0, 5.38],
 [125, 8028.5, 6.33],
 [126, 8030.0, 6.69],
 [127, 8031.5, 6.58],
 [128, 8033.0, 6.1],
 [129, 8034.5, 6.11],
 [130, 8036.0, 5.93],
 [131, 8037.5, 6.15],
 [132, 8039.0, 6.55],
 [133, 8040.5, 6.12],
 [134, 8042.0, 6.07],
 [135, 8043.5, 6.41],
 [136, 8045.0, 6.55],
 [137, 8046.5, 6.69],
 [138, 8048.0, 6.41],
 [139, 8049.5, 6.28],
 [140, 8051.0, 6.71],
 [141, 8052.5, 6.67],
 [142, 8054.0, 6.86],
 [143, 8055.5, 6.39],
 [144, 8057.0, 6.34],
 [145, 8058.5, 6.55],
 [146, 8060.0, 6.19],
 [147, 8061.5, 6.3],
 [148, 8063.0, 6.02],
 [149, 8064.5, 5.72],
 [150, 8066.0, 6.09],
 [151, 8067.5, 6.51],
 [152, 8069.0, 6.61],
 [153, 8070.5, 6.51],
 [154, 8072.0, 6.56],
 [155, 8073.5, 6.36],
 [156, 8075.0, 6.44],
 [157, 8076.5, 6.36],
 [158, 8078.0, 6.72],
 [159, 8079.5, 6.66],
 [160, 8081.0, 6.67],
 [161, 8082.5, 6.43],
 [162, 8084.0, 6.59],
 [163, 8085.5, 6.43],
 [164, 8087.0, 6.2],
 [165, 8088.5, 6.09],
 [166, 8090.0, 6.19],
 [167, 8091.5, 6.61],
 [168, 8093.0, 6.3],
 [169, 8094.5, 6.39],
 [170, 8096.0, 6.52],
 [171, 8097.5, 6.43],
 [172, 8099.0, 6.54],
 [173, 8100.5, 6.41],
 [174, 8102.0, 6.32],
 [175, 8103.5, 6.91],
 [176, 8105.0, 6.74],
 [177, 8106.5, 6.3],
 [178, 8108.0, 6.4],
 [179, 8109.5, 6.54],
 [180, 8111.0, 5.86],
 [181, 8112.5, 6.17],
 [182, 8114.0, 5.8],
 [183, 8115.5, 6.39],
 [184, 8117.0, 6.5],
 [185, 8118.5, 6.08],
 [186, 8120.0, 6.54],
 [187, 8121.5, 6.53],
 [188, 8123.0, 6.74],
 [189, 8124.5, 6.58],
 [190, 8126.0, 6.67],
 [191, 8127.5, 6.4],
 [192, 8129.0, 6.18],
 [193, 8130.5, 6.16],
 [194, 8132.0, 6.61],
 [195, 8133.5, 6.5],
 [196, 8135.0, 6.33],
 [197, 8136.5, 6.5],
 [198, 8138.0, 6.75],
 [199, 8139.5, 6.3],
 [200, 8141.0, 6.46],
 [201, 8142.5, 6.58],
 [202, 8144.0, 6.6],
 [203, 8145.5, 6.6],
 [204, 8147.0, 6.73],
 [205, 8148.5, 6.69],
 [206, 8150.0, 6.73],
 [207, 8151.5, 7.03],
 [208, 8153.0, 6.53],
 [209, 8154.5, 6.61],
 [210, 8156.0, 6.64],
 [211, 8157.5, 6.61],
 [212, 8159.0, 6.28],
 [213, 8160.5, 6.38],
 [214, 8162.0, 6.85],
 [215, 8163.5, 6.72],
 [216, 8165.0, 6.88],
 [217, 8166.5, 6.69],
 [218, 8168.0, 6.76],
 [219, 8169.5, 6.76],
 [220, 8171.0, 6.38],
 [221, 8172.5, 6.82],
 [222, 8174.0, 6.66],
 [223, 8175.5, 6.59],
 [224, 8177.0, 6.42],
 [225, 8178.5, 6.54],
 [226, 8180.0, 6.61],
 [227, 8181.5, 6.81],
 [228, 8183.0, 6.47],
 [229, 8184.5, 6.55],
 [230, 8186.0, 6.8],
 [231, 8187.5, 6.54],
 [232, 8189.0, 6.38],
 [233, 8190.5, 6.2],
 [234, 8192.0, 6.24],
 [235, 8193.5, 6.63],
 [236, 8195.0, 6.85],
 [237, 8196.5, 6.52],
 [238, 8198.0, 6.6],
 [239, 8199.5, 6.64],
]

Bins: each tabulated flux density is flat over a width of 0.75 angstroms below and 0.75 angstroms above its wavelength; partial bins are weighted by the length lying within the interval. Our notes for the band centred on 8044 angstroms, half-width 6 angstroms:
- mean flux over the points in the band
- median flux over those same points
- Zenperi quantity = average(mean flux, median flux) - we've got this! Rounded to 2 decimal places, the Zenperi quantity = 6.40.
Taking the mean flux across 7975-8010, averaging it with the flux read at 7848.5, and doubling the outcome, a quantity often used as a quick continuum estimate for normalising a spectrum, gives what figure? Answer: 12.6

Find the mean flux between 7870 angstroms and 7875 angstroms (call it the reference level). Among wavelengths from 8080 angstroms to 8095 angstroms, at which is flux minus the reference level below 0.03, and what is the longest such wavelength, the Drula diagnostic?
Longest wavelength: 8093.0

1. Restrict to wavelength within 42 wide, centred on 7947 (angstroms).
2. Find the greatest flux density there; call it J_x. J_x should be 7.1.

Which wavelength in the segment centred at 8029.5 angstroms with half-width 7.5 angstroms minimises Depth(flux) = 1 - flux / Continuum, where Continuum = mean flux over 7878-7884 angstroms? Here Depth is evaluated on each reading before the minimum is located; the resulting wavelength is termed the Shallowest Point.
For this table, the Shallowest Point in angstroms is 8030.0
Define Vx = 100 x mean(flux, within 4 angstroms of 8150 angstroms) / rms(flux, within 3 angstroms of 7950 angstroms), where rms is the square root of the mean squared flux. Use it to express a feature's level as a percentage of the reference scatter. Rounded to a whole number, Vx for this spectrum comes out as 110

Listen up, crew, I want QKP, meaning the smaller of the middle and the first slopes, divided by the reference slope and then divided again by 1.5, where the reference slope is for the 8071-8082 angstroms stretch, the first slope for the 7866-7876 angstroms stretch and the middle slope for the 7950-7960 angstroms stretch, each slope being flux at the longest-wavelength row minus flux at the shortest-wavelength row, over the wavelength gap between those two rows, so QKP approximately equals -1.6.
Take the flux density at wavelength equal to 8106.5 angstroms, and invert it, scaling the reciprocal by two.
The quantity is 0.317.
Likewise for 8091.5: 0.303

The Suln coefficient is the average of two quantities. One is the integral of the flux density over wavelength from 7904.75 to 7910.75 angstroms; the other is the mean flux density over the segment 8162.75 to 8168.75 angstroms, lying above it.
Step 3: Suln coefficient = 22.4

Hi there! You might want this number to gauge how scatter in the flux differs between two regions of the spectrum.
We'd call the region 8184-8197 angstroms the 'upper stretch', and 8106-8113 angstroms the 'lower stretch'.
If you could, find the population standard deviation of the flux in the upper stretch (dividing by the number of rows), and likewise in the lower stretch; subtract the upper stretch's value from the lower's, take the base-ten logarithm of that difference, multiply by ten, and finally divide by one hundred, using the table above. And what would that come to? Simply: -0.169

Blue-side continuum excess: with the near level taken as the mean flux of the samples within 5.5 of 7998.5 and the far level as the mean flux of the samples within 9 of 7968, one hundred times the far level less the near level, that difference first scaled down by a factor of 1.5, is 19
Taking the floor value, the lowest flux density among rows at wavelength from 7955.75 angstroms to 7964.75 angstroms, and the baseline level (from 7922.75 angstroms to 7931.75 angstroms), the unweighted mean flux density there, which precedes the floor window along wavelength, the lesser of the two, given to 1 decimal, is 6.3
